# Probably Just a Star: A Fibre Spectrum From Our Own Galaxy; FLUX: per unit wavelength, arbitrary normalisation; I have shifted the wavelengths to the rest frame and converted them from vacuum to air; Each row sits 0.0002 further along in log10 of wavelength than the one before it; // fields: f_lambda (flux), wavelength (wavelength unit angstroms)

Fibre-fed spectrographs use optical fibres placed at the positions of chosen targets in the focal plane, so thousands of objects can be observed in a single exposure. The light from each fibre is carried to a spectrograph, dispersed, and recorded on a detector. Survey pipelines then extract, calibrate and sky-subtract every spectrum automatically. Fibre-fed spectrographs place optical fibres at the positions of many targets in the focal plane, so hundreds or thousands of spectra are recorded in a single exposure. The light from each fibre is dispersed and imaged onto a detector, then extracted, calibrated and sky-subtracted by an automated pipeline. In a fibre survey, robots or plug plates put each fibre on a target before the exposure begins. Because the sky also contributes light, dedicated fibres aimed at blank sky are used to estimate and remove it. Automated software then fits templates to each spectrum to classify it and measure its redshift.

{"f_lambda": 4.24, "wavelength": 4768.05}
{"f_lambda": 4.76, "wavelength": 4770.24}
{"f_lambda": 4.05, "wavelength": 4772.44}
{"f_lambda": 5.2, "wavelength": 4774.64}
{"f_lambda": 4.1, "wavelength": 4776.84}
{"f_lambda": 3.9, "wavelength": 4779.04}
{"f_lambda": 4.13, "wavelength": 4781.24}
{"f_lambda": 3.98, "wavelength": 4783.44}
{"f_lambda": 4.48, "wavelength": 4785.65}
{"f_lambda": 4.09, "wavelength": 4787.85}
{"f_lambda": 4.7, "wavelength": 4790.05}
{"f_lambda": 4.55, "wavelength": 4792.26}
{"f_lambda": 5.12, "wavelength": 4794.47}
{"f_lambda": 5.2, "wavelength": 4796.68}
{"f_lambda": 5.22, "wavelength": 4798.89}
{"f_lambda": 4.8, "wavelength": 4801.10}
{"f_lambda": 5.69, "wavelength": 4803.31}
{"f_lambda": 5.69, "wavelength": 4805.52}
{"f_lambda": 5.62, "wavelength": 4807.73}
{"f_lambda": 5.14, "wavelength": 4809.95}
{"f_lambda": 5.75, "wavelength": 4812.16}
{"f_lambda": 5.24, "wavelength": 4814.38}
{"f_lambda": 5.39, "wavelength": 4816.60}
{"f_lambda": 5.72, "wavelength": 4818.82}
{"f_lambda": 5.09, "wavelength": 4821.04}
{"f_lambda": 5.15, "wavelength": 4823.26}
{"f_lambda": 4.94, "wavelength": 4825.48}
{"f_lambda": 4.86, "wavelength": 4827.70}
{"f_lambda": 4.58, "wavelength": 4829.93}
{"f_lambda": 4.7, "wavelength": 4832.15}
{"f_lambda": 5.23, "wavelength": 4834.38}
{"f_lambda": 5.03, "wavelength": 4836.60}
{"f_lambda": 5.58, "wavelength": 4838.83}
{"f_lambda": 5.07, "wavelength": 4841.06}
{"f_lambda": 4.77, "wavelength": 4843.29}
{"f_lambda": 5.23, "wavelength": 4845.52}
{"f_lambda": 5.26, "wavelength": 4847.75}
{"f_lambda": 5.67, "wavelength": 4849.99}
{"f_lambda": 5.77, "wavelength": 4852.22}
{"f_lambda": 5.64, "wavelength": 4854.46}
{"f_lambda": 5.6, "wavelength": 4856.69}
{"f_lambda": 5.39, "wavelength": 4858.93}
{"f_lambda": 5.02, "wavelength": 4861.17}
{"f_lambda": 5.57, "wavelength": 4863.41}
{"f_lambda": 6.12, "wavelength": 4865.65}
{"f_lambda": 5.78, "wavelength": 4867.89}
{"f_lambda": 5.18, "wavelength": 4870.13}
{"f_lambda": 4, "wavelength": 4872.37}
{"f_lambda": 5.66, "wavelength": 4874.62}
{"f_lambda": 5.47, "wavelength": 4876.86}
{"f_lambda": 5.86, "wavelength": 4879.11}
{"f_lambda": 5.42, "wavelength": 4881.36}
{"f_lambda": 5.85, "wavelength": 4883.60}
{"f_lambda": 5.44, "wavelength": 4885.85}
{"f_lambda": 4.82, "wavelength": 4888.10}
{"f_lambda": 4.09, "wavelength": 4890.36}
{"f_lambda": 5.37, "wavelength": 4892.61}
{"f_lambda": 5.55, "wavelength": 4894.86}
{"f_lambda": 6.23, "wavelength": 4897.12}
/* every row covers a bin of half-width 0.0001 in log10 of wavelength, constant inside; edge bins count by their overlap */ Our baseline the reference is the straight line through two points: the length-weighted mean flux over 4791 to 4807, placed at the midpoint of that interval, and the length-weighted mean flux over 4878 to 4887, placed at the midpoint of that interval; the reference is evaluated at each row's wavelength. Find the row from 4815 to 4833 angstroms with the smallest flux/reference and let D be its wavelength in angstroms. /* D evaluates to 4829.93 angstroms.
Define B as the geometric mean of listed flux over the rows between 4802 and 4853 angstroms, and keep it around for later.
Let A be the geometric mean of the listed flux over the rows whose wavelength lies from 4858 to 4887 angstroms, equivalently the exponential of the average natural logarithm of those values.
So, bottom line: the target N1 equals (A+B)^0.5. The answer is 3.27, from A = 5.4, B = 5.26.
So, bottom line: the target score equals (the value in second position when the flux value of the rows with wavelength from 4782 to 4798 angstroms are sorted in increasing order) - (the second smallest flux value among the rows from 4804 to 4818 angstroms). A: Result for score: -1.15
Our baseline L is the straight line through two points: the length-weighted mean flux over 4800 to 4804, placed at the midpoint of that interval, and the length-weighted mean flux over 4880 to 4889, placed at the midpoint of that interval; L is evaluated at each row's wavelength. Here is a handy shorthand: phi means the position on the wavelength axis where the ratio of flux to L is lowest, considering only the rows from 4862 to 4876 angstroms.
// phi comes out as 4872.37 angstroms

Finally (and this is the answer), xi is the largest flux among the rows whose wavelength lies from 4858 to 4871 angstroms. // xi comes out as 6.12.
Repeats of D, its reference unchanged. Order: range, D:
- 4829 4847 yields 4829.93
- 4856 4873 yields 4872.37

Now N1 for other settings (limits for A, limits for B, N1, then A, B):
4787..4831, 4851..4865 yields 3.26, 5.1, 5.49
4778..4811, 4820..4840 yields 3.13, 4.8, 5.01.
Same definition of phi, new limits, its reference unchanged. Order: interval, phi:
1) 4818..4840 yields 4829.93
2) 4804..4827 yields 4825.48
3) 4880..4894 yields 4890.36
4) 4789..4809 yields 4792.26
